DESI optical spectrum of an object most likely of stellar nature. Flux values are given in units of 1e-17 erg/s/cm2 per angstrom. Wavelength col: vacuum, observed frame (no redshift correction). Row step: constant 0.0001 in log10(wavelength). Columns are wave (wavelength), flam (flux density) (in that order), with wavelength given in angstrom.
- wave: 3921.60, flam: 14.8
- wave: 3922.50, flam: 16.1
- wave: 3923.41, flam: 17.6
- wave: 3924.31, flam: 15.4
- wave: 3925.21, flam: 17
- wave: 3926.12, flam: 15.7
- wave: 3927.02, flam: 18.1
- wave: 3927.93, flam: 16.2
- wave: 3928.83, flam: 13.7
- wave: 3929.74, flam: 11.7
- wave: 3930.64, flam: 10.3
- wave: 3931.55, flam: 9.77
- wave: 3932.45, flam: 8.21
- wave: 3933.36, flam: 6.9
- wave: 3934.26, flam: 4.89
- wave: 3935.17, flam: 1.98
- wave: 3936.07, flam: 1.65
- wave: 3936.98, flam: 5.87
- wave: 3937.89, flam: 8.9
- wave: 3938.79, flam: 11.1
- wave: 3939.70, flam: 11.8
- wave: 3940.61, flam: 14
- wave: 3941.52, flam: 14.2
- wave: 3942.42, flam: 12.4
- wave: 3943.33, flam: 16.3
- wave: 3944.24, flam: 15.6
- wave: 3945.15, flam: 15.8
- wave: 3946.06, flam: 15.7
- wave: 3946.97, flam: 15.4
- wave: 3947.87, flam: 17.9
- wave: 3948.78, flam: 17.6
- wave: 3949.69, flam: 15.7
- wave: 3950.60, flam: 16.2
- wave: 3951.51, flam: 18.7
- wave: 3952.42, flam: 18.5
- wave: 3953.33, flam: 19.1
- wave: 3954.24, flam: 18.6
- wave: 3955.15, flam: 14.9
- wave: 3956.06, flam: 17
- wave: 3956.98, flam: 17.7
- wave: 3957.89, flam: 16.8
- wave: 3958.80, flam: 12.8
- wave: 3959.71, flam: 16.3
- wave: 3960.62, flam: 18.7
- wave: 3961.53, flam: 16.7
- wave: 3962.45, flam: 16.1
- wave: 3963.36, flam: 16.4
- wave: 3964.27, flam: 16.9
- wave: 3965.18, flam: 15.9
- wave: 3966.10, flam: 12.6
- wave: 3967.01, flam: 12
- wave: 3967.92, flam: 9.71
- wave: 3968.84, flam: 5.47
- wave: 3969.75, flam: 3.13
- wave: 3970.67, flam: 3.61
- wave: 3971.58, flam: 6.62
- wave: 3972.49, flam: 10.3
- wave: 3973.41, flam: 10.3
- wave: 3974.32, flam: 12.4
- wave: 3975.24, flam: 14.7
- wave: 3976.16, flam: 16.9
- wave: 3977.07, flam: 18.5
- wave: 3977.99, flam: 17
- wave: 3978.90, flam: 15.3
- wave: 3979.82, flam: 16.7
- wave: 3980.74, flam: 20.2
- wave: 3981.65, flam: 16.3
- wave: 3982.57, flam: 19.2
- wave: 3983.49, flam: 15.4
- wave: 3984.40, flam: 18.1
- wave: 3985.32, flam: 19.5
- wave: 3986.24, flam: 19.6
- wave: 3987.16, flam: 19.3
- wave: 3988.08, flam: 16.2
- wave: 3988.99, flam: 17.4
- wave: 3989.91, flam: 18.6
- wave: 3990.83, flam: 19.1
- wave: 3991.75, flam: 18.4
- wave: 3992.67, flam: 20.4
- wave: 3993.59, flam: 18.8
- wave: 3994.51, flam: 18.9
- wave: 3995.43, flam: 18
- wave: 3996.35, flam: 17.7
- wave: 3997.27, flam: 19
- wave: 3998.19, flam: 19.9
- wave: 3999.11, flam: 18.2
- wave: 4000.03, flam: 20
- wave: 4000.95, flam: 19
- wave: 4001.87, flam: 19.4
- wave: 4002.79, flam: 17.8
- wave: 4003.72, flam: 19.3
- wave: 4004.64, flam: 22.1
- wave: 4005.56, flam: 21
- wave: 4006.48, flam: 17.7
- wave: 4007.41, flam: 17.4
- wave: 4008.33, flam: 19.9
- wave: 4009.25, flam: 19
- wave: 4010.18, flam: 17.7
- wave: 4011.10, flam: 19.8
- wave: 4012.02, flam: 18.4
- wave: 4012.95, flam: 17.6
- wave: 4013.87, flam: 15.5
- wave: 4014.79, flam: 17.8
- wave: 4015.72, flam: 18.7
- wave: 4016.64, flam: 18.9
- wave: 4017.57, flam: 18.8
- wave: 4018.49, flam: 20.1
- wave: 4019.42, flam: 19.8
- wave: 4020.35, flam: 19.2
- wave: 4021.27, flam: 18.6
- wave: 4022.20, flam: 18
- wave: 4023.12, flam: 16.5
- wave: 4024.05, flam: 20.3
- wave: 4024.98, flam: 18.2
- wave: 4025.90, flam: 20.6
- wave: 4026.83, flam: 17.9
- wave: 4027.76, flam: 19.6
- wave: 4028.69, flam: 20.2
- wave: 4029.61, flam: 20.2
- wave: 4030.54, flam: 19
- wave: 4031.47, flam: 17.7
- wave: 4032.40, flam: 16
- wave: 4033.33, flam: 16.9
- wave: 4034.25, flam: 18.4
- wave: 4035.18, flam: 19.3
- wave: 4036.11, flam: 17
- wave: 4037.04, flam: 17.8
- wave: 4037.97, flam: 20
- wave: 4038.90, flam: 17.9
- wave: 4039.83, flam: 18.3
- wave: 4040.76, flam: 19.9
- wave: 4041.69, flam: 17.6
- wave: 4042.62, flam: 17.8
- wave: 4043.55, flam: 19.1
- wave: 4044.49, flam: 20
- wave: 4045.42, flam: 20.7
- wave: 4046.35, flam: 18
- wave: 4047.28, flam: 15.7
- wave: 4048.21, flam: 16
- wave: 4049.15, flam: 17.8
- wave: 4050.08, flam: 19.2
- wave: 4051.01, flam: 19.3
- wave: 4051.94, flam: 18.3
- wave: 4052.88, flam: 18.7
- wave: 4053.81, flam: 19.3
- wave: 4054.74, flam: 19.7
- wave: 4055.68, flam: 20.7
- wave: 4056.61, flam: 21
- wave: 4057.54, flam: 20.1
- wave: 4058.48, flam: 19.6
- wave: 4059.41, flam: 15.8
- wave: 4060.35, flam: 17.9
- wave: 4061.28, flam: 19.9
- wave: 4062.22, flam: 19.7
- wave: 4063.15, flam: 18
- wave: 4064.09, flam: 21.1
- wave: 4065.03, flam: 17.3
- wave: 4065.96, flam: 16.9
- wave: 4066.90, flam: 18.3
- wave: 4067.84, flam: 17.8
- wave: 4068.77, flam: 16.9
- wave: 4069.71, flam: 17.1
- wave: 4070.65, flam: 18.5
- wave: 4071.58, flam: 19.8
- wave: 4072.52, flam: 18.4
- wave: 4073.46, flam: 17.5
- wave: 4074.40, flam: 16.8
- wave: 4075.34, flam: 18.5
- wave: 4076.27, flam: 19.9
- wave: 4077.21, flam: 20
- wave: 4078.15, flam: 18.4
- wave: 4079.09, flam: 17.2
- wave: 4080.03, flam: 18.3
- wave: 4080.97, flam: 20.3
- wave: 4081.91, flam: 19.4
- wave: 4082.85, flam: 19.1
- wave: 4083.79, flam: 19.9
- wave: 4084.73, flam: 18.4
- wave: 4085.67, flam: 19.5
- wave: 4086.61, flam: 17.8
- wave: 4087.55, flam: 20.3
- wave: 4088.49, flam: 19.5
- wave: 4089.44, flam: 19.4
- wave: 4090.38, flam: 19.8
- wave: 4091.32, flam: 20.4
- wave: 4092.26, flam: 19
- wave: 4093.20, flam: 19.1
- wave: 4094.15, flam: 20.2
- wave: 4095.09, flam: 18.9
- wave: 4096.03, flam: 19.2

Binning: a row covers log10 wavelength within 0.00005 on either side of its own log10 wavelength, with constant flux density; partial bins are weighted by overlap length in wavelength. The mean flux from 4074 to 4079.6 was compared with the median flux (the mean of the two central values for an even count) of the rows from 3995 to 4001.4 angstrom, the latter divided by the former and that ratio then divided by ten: 0.103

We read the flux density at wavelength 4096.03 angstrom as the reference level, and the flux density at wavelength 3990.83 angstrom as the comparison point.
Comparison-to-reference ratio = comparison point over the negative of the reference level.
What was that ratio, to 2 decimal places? -0.99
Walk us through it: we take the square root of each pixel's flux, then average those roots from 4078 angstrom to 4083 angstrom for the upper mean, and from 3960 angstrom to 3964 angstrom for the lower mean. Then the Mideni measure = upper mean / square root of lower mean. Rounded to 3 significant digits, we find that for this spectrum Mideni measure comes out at 2.13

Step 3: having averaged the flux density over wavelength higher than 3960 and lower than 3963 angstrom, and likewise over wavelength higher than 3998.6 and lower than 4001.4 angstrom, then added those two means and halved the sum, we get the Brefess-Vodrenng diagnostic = 18.1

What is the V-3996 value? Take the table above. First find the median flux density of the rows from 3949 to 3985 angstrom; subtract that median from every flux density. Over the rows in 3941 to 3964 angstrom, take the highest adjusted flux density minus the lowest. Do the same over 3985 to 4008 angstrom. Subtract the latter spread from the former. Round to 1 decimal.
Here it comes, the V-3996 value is 0.8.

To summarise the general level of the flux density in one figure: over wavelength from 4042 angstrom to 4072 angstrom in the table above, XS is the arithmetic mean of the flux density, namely 18.6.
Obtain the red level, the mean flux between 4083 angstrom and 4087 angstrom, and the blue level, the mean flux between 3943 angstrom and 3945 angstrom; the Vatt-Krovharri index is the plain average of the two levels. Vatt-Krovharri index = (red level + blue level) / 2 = 17.4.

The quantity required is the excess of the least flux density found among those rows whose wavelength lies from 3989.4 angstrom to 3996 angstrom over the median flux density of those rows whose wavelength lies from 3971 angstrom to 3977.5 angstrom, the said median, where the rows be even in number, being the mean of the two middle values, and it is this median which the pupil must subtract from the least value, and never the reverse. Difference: 5.6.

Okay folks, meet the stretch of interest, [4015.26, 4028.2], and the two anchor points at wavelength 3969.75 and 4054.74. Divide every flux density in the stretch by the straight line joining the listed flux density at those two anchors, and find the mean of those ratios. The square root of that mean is 1.20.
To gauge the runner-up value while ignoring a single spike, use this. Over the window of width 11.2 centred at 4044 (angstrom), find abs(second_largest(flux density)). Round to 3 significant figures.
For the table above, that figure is 20.0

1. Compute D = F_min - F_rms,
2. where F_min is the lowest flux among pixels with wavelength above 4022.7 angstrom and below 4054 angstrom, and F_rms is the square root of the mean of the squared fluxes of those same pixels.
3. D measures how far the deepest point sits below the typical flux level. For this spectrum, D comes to -2.9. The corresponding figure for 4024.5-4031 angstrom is -1.5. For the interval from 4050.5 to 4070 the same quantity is -3.0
